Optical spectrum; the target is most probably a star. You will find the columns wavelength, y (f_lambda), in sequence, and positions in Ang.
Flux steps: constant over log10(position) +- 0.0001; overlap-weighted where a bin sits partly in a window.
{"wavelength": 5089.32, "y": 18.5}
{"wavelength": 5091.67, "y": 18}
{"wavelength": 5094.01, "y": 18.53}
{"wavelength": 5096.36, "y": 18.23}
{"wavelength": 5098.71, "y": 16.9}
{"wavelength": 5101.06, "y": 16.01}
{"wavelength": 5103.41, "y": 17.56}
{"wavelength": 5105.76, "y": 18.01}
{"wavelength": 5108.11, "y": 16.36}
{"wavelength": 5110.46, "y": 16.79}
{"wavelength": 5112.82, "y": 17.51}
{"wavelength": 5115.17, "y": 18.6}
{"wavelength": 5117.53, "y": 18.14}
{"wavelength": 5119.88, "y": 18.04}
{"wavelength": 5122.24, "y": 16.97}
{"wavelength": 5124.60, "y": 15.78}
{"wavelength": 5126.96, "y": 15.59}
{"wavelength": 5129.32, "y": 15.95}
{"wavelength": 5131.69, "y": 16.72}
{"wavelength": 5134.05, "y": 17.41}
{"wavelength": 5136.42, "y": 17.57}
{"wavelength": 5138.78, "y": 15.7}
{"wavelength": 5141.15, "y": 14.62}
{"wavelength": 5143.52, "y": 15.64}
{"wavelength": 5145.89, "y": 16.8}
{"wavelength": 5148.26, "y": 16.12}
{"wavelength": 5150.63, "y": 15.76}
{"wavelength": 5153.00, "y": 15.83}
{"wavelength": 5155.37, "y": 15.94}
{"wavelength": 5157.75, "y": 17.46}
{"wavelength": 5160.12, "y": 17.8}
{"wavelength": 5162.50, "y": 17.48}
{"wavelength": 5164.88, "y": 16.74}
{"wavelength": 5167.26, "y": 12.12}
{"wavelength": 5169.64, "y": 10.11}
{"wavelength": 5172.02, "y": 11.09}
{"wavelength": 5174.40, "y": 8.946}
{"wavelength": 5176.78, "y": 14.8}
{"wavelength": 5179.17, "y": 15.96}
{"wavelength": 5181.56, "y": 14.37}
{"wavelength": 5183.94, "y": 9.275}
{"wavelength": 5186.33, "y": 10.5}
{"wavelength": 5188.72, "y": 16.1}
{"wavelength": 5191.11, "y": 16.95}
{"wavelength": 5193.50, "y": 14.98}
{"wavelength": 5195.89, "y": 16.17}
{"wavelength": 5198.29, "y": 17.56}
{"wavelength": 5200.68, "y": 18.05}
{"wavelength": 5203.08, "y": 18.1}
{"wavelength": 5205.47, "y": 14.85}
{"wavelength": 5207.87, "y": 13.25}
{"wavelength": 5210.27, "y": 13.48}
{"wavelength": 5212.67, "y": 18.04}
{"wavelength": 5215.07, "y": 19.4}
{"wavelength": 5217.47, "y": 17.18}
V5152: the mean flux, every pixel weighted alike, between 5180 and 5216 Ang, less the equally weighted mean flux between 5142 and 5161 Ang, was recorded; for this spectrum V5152 -1.0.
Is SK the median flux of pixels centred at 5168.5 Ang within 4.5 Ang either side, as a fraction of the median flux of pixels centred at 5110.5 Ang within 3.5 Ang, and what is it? 0.69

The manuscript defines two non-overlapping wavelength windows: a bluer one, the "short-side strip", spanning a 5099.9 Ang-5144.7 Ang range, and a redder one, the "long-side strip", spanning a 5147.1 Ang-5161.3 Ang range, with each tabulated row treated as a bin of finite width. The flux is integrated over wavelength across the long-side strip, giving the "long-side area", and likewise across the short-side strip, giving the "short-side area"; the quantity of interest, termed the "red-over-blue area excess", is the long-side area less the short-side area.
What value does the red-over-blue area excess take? -518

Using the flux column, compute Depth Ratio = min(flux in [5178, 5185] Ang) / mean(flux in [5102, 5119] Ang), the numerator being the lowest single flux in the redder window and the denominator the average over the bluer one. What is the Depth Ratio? 0.53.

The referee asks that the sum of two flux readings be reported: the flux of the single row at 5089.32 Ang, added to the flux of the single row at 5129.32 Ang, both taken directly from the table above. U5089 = 34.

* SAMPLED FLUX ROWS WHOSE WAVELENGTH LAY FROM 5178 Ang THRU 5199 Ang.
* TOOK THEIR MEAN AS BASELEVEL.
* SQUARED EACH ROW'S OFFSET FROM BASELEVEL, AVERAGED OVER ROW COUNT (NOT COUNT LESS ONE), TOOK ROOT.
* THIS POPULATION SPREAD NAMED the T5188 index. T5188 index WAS 2.7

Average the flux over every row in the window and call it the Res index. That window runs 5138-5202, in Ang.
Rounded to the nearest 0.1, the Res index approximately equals 14.9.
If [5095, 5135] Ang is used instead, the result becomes 17.1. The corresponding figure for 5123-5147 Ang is 16.2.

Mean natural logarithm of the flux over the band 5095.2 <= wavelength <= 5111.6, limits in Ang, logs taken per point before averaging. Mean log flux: 2.84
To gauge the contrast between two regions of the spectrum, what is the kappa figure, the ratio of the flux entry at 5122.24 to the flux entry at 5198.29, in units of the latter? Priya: 1.0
